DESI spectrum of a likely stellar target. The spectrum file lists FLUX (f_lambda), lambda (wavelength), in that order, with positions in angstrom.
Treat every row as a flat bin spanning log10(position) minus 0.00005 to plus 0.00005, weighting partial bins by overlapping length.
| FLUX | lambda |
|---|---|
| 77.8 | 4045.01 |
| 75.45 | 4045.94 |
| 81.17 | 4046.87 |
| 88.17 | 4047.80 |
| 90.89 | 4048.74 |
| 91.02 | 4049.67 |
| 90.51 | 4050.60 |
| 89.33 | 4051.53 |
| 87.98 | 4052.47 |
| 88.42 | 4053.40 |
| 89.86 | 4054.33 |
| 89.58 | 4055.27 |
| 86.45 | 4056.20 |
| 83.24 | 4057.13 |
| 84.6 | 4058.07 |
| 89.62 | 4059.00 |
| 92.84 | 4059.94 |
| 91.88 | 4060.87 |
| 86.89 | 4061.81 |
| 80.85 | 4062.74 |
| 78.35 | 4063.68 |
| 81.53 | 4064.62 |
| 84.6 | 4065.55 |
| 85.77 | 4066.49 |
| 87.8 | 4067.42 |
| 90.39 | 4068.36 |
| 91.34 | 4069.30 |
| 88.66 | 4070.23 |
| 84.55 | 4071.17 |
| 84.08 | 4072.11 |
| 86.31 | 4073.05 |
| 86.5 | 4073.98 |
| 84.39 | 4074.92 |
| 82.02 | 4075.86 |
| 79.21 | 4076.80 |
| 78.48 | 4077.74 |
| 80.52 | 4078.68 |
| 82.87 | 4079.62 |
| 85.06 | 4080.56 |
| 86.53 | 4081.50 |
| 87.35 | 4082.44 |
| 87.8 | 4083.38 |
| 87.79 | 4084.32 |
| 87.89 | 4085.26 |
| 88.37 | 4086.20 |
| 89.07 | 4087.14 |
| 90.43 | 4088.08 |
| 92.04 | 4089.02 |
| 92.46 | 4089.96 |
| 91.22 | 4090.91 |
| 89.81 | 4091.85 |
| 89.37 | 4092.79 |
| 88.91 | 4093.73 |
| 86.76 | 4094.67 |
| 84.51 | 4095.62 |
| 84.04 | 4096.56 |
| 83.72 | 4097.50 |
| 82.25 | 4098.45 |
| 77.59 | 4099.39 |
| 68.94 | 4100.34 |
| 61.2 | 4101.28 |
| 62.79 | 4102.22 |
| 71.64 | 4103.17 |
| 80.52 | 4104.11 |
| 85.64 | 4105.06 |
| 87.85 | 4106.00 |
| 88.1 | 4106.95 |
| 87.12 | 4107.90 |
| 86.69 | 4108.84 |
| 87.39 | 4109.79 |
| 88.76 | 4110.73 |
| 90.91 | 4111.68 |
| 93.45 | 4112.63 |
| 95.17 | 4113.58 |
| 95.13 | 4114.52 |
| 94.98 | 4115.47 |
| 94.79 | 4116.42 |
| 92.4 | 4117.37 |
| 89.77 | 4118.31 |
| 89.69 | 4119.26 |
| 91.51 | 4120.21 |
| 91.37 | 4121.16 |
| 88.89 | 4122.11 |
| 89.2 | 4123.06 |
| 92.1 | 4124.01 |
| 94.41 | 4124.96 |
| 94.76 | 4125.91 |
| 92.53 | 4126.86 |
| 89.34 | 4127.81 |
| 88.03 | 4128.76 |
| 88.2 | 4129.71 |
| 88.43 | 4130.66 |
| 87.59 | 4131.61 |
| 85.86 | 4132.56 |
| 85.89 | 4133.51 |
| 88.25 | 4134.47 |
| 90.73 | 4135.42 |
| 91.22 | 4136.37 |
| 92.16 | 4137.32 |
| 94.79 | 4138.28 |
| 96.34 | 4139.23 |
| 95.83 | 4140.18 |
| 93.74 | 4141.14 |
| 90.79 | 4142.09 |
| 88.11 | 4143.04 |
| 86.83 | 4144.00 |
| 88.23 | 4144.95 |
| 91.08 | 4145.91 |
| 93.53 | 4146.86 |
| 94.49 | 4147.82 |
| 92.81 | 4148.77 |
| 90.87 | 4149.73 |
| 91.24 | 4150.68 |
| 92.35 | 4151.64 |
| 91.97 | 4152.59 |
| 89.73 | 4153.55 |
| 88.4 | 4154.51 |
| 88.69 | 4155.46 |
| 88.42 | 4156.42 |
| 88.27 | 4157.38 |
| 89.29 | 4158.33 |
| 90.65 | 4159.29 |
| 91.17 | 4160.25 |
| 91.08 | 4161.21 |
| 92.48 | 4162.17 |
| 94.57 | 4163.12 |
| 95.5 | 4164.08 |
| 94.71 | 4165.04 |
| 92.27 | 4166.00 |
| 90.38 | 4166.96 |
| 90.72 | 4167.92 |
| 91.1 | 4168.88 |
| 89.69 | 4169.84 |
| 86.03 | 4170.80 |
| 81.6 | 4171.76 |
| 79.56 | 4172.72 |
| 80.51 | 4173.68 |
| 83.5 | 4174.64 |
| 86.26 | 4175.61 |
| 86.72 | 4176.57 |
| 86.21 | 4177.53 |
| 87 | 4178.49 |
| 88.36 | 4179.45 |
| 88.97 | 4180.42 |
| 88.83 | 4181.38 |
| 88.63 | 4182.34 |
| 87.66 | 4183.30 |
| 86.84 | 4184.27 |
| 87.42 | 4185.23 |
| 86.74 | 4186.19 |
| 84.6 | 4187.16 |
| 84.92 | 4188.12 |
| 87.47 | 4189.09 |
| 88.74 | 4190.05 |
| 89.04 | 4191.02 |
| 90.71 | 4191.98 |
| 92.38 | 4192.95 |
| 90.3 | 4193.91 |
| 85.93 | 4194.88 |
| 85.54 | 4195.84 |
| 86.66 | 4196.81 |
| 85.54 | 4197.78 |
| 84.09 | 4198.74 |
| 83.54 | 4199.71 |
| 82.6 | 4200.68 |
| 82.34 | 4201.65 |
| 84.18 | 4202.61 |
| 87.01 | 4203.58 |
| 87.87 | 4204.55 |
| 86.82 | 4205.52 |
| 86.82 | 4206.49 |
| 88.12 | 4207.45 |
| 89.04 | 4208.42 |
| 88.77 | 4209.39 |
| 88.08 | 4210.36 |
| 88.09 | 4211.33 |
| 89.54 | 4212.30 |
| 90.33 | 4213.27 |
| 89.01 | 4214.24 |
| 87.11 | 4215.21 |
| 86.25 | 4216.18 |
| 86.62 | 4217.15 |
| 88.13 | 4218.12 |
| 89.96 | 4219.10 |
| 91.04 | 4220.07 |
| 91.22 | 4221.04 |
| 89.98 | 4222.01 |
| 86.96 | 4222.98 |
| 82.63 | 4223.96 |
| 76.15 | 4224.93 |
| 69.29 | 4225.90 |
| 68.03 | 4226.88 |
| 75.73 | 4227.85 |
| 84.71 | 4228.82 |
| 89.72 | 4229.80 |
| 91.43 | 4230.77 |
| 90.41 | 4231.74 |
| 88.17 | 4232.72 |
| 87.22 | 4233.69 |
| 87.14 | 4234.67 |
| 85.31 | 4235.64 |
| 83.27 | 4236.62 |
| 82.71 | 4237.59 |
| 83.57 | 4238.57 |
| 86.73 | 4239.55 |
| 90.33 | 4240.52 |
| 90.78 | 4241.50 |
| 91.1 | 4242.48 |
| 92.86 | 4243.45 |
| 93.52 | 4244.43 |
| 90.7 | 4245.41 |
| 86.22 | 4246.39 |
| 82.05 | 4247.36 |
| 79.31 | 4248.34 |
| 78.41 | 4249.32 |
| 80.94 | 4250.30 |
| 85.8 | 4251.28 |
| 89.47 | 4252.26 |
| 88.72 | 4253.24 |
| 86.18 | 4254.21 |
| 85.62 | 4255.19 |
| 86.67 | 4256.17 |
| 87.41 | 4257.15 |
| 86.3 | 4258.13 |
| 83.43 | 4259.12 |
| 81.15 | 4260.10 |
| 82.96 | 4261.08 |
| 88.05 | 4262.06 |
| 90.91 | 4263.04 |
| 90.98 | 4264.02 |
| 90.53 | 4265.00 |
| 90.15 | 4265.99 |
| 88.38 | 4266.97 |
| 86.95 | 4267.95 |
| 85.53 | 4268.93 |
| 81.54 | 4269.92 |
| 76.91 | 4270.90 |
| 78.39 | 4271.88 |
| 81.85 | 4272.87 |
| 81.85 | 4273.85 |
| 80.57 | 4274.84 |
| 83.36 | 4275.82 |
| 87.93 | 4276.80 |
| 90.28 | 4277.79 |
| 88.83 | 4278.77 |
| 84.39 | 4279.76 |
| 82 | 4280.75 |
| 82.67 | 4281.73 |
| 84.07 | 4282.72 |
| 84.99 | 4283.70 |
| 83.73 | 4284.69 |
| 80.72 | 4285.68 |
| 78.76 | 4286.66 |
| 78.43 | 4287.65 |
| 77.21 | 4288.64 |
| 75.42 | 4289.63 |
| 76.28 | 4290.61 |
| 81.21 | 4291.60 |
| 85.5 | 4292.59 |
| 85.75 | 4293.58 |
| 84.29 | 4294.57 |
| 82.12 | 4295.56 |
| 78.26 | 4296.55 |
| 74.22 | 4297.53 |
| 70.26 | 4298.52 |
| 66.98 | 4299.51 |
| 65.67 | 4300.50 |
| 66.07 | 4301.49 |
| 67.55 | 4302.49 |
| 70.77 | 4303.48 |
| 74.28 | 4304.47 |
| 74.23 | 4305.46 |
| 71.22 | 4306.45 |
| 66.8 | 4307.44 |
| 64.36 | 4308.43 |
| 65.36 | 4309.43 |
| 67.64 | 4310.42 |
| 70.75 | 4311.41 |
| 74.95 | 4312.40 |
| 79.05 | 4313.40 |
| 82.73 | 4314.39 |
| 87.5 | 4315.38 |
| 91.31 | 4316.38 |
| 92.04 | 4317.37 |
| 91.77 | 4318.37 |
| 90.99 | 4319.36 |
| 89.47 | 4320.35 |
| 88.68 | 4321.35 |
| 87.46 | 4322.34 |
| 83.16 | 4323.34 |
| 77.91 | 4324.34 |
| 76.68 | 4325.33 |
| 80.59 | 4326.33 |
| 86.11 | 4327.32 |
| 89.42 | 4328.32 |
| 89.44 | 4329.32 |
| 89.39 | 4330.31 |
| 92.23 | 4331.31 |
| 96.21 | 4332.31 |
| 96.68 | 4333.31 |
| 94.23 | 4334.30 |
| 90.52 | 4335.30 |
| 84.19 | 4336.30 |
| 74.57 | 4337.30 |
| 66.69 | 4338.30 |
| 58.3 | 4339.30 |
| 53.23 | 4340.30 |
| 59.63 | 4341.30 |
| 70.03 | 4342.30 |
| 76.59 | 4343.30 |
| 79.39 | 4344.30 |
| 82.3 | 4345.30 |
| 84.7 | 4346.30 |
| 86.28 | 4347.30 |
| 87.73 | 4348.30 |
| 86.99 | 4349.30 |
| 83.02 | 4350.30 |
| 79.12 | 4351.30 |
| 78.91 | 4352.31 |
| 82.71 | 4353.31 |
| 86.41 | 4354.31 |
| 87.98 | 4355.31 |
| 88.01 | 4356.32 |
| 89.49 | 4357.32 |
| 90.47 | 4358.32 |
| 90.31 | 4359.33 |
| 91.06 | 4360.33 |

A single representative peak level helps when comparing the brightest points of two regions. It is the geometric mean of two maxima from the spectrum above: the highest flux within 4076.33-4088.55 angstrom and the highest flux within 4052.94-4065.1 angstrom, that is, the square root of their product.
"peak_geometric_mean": 92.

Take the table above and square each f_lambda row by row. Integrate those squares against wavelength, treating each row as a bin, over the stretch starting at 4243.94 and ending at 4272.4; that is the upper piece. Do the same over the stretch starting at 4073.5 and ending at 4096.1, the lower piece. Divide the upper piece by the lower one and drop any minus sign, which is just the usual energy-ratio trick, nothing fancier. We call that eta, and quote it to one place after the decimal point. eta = 1.2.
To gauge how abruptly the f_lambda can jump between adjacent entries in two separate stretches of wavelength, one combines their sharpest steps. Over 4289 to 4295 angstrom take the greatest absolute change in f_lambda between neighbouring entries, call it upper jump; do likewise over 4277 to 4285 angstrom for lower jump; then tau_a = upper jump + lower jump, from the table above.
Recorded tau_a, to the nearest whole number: 9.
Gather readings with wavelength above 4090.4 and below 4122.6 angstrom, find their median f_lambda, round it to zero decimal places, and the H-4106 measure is 88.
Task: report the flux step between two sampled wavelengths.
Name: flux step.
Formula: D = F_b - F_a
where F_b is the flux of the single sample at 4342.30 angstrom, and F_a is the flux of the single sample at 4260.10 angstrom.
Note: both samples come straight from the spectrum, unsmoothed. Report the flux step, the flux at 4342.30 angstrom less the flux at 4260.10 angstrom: -11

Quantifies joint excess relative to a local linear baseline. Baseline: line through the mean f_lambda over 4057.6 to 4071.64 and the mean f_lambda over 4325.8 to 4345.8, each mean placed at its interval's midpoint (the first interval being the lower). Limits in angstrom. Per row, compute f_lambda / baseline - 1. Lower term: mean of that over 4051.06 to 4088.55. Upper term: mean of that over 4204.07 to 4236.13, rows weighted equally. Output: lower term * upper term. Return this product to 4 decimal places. -0.0001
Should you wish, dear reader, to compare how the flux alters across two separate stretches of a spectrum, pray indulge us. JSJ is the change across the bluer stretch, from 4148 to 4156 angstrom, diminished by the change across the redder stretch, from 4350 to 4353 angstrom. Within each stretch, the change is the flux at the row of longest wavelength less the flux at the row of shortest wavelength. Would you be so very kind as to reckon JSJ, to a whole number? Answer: 0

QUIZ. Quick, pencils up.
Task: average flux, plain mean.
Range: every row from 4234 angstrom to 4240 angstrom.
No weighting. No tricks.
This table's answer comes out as 84.8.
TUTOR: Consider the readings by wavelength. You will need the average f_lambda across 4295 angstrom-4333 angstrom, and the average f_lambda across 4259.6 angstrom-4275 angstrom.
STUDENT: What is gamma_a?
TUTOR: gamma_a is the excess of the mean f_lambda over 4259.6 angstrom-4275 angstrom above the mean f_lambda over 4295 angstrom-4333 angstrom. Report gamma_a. 5.5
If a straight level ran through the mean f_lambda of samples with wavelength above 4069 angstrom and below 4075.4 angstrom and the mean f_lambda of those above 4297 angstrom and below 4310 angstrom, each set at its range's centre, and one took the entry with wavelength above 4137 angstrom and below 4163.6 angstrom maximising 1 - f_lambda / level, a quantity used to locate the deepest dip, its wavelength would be 4144.00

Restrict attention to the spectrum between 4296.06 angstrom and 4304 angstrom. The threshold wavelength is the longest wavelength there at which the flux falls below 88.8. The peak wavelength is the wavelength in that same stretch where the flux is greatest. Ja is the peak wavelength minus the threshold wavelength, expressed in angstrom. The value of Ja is -6.9 angstrom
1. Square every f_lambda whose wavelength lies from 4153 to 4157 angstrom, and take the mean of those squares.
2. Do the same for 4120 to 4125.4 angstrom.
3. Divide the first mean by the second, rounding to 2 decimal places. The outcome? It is 0.95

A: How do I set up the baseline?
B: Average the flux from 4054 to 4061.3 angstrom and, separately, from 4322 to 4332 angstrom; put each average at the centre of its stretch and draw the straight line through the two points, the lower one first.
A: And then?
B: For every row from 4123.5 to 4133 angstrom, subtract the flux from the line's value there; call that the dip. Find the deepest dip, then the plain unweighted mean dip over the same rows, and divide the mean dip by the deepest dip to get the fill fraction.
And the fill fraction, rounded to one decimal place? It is -1.4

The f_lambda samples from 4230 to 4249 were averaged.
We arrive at 87.5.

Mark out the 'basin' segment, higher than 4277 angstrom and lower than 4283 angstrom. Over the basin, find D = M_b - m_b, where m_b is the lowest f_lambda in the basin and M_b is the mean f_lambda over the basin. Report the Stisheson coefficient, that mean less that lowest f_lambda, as 3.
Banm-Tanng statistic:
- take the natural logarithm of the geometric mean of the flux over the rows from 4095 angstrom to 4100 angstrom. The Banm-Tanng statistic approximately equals 4.41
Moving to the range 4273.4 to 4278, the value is 4.44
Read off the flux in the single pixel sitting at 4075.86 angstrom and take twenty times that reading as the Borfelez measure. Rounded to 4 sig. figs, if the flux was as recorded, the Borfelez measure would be 1640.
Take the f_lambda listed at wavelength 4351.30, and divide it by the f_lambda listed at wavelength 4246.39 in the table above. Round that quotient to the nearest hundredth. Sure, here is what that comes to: 0.92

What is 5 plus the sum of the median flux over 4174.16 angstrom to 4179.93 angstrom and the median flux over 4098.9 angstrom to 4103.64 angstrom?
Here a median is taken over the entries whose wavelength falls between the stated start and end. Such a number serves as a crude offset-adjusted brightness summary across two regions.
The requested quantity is 160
